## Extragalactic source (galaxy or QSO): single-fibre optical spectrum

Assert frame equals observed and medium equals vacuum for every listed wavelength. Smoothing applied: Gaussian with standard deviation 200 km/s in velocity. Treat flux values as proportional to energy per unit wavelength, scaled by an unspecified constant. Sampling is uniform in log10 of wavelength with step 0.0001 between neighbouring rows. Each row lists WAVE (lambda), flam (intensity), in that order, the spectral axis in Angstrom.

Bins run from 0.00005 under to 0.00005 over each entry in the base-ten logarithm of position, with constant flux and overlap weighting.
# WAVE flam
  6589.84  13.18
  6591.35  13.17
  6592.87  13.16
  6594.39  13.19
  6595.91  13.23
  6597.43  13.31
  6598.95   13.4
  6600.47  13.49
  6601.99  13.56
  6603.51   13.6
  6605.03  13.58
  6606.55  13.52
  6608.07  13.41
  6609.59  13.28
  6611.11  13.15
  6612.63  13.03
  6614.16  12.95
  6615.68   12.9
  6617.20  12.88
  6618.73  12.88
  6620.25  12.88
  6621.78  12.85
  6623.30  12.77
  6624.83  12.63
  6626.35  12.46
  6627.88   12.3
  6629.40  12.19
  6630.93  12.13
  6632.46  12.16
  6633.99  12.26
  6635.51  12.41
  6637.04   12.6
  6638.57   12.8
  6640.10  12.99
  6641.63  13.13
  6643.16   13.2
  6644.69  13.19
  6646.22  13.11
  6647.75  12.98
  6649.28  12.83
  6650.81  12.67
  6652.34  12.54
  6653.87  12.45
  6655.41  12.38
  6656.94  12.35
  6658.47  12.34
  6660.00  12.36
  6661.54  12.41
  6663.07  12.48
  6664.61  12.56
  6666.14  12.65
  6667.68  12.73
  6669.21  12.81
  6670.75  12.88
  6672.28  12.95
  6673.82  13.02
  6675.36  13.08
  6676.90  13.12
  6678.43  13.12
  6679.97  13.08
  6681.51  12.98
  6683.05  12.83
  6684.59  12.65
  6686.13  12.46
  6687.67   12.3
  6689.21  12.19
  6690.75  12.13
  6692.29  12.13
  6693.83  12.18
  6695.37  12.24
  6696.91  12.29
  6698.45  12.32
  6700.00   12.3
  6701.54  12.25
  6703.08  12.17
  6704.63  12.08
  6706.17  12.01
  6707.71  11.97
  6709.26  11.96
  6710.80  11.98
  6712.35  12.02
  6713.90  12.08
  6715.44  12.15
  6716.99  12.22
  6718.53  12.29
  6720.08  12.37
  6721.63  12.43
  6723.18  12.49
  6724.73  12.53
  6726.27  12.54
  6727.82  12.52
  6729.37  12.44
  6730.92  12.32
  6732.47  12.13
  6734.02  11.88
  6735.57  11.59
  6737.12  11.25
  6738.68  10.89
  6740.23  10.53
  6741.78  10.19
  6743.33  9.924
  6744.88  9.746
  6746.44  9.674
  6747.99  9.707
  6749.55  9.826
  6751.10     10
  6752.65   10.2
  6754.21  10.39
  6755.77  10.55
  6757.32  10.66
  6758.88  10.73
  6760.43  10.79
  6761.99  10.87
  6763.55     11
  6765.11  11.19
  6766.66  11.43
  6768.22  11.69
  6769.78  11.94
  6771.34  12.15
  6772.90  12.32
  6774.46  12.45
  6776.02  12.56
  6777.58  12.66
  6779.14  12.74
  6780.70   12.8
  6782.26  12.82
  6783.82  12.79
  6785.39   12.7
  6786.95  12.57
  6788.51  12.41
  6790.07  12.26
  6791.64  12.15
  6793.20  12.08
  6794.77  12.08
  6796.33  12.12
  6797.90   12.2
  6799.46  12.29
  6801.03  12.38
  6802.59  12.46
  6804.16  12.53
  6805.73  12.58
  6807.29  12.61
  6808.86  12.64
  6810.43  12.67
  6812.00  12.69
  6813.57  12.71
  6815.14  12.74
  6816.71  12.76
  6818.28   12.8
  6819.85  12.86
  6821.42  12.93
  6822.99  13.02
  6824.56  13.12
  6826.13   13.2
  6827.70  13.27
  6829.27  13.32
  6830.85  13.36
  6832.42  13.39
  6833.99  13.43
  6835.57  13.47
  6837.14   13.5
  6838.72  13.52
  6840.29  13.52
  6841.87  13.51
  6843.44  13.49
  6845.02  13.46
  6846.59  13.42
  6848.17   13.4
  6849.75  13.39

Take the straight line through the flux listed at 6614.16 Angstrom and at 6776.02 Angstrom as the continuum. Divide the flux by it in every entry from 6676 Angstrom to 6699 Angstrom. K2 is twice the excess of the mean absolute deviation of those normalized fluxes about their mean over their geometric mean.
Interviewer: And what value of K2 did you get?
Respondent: -1.91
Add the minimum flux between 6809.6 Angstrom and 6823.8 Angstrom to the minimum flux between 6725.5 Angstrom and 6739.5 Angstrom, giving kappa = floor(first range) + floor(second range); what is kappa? 23.6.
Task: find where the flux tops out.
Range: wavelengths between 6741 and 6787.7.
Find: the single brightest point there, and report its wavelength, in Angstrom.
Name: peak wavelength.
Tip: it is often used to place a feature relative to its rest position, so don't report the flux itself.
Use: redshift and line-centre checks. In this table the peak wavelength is 6782.26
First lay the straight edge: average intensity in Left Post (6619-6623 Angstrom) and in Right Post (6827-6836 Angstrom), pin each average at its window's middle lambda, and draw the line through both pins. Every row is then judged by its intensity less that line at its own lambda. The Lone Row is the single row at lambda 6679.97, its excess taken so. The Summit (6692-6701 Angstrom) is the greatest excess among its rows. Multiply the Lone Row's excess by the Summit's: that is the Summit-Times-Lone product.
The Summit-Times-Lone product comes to -0.1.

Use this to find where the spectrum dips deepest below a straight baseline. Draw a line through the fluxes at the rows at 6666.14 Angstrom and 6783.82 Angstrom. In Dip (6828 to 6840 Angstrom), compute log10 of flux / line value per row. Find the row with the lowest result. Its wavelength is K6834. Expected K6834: 6829.27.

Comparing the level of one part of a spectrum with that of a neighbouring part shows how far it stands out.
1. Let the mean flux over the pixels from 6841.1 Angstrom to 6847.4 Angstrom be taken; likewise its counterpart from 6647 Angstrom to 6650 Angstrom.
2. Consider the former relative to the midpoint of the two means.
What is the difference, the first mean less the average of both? 0.28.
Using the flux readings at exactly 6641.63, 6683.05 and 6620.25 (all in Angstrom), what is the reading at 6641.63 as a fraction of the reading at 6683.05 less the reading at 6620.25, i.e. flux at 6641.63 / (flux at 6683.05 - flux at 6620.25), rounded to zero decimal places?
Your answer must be -263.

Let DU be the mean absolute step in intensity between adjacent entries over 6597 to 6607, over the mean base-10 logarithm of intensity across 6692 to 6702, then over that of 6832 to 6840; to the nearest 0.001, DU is 0.050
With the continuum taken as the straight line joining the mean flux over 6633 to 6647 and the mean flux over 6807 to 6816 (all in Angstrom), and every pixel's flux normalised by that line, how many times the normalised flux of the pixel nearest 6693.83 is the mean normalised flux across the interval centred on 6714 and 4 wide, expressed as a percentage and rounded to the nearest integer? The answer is 99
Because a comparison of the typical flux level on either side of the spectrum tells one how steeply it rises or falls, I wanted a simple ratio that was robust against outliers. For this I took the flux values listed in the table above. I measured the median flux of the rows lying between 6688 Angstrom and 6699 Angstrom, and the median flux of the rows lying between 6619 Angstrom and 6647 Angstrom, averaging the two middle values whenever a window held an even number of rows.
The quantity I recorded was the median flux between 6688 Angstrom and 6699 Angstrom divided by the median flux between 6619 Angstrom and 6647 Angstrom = 0.96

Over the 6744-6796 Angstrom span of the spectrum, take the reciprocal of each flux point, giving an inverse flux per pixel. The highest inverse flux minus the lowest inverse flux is 0.025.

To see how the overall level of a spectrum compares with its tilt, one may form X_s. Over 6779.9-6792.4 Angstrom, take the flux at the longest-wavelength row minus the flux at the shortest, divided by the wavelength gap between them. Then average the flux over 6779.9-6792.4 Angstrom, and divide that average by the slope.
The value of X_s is -211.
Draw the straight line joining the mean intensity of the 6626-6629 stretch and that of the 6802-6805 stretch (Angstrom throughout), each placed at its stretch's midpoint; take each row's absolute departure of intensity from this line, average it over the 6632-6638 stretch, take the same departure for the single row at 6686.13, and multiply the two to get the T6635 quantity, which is 0.01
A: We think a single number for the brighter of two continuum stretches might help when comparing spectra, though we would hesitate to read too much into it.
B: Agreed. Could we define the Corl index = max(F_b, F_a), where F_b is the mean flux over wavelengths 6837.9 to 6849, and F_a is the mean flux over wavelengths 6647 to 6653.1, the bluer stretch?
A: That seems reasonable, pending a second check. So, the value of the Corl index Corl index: 13.5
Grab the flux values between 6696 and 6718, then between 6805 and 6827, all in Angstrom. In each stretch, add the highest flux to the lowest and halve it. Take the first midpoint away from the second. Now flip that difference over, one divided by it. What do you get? 1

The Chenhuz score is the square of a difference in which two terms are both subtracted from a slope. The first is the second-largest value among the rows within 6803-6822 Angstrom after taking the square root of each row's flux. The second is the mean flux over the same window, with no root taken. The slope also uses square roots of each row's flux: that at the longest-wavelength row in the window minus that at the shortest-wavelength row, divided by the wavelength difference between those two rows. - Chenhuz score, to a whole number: 265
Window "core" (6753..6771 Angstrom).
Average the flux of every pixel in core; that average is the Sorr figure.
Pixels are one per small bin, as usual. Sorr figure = 11.0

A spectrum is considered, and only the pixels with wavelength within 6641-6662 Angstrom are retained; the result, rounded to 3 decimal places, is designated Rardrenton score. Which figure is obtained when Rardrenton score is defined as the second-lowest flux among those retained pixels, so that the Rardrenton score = 12.350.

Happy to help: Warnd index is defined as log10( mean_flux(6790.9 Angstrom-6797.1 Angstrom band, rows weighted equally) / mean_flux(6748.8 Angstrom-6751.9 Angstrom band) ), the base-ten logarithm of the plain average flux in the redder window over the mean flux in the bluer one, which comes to 0.09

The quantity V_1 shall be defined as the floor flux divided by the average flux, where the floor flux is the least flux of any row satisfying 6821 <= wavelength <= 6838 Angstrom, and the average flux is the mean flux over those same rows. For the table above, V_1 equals 0.974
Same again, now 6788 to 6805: 0.985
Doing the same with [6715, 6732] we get 0.981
